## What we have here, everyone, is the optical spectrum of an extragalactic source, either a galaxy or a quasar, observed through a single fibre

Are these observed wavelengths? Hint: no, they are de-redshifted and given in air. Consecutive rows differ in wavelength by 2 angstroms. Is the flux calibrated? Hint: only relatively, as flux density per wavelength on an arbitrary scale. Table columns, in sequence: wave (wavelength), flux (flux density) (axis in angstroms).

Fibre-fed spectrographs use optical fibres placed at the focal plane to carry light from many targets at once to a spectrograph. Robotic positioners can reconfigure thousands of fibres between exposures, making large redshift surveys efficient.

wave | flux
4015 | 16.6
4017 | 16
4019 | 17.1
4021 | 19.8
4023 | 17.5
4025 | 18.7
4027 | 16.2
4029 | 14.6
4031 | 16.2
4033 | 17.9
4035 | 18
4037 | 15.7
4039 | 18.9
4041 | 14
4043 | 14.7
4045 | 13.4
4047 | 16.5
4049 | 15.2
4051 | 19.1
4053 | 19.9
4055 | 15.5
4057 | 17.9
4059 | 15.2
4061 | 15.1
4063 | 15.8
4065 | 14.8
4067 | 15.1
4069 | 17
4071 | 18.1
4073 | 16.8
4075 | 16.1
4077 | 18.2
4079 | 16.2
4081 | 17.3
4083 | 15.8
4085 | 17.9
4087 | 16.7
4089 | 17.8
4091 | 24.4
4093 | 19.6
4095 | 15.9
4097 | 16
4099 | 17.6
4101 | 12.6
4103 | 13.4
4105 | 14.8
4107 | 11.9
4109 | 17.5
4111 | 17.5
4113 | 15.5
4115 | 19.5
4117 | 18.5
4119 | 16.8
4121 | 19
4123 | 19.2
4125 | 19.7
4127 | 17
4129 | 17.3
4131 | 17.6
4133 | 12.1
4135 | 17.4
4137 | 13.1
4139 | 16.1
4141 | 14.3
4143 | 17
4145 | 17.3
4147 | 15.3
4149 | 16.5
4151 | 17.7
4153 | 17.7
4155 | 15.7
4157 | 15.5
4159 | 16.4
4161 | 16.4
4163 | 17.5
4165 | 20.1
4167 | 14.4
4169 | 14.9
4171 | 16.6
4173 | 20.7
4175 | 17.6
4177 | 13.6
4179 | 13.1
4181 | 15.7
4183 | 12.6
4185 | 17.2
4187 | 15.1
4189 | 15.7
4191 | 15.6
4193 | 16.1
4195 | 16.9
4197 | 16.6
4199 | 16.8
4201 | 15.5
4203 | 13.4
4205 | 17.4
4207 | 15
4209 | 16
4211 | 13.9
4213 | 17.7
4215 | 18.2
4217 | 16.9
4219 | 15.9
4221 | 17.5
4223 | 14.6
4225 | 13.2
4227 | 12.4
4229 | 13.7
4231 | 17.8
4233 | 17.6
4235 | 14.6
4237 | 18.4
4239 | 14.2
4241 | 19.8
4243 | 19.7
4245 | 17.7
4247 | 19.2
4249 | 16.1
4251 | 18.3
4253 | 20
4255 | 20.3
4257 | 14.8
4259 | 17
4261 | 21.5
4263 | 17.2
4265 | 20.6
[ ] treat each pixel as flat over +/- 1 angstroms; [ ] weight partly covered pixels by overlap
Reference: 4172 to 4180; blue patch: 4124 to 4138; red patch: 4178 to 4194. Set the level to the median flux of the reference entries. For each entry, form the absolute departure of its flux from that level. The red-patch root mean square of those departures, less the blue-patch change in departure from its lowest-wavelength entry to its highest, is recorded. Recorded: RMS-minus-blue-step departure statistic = 3.1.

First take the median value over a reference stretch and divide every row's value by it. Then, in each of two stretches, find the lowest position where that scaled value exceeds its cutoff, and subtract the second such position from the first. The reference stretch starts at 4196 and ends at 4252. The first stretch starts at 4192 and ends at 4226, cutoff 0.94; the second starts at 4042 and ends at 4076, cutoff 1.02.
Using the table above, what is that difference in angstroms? 142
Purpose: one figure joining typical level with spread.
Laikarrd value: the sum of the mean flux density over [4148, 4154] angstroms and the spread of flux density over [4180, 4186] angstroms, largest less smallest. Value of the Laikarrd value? 22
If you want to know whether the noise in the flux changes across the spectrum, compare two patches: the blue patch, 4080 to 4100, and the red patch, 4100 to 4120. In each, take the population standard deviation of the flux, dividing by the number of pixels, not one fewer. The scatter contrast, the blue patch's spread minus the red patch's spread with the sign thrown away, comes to 0.0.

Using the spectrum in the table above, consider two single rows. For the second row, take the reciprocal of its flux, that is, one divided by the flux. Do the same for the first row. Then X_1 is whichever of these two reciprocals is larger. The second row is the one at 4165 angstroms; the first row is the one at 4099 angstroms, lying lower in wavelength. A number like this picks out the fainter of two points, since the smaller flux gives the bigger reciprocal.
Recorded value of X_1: 0.0568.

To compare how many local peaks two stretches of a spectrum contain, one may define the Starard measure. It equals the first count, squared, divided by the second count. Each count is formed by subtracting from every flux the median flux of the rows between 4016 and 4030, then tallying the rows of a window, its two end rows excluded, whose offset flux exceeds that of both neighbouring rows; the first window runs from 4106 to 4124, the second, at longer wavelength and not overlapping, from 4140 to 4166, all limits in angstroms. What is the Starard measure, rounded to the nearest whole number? 1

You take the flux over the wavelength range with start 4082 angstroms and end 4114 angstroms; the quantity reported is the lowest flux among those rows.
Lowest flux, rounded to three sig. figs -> 11.9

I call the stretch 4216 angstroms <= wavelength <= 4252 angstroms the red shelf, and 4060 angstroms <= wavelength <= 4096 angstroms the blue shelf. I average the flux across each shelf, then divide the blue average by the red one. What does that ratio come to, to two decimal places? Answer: 1.04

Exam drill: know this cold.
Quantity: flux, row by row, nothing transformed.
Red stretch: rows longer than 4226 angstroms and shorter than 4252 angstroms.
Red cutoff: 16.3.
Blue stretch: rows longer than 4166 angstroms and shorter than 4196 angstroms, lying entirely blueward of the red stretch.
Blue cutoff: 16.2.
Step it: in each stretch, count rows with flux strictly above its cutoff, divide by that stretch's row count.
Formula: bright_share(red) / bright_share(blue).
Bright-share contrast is 1.8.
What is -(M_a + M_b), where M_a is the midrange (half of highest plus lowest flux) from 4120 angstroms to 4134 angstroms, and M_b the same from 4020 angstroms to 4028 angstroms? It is -33.9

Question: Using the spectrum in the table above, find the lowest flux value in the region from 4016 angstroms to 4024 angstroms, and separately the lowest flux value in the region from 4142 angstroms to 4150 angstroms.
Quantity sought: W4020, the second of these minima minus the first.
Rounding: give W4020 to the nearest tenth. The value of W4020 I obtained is -0.7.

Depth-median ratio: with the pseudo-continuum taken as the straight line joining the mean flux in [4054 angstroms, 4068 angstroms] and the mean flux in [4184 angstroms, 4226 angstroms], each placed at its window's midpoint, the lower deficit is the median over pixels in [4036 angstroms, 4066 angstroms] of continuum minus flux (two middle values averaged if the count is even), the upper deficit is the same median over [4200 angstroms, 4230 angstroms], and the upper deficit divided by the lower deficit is 3.9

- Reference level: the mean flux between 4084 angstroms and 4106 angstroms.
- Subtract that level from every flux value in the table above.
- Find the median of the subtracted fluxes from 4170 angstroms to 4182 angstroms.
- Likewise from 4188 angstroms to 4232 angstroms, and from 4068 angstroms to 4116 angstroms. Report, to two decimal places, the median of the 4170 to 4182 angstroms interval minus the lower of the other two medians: 0.20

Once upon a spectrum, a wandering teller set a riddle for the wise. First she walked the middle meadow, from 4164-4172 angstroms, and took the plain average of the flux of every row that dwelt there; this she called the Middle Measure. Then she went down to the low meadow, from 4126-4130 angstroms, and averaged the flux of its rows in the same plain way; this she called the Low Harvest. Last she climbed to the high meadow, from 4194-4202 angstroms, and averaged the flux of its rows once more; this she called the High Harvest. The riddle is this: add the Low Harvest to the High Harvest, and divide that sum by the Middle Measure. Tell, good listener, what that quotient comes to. 2.0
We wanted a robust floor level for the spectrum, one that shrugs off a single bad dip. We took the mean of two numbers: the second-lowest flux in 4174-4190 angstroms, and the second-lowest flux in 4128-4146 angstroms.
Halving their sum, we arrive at 13.1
